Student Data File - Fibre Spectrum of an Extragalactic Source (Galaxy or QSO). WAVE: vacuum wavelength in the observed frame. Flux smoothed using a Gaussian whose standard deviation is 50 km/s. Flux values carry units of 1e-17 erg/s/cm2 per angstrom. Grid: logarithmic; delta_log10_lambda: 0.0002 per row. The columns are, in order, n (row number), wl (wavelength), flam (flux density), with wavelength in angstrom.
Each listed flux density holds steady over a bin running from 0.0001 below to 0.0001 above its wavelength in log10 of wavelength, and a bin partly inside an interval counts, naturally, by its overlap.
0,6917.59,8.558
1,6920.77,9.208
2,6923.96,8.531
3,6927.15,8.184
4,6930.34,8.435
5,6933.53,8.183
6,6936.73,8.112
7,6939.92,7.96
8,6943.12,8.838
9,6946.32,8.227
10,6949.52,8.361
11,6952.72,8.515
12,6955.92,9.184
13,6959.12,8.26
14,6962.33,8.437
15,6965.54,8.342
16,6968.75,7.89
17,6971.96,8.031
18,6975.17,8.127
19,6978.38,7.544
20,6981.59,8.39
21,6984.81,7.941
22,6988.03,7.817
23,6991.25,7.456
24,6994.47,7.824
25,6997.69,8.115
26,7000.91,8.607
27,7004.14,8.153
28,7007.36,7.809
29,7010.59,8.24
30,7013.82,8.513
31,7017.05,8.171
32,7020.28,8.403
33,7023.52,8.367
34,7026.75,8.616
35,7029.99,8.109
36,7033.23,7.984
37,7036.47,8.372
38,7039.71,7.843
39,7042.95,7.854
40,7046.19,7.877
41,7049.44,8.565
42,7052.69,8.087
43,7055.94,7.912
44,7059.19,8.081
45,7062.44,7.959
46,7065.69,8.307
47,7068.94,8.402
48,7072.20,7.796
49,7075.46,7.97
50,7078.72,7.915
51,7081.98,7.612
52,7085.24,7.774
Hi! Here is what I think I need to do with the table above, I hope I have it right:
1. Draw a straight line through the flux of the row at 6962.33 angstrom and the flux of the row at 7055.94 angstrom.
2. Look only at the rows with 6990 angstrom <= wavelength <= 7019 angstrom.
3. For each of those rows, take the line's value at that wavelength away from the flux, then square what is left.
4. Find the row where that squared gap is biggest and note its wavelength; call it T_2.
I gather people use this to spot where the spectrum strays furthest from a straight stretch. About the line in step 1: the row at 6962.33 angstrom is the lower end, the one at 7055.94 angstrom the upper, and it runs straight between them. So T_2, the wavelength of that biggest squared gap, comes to 6991.25 angstrom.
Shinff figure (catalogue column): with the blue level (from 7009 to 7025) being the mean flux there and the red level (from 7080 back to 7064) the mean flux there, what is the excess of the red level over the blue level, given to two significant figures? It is -0.26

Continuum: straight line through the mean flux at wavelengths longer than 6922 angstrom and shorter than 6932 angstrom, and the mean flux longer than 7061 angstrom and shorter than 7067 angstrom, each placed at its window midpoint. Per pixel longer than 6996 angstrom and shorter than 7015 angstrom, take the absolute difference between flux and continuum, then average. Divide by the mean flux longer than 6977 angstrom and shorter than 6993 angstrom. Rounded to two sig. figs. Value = 0.028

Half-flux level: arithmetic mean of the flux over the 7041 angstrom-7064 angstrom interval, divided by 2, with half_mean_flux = 4.02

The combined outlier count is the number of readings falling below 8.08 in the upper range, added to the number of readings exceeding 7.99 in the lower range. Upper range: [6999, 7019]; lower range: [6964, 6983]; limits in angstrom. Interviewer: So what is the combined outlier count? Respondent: 5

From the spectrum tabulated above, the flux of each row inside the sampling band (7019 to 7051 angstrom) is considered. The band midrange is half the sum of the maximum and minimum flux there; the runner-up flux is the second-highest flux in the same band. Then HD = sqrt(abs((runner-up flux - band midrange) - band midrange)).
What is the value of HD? 2.81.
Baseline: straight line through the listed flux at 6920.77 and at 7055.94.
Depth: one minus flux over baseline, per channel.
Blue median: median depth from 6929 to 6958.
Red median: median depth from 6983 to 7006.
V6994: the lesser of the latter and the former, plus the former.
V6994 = 0.15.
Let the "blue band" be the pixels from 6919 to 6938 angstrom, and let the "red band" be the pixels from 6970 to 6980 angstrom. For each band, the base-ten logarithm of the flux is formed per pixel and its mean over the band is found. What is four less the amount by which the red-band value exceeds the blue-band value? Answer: 4.03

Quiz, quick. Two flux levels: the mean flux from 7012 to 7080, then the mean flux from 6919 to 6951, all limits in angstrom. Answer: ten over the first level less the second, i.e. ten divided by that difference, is -39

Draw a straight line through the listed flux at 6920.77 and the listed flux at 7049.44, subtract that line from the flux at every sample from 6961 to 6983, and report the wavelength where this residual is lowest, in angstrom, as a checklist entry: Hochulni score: 6978.38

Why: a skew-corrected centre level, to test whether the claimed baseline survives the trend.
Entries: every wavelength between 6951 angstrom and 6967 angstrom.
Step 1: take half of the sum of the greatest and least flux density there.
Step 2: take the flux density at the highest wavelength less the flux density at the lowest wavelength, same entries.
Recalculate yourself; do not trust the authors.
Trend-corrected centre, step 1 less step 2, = 8.9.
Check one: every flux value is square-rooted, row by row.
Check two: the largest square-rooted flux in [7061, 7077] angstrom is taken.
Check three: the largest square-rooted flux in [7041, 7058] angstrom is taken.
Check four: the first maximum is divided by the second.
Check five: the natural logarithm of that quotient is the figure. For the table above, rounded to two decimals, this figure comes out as -0.01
